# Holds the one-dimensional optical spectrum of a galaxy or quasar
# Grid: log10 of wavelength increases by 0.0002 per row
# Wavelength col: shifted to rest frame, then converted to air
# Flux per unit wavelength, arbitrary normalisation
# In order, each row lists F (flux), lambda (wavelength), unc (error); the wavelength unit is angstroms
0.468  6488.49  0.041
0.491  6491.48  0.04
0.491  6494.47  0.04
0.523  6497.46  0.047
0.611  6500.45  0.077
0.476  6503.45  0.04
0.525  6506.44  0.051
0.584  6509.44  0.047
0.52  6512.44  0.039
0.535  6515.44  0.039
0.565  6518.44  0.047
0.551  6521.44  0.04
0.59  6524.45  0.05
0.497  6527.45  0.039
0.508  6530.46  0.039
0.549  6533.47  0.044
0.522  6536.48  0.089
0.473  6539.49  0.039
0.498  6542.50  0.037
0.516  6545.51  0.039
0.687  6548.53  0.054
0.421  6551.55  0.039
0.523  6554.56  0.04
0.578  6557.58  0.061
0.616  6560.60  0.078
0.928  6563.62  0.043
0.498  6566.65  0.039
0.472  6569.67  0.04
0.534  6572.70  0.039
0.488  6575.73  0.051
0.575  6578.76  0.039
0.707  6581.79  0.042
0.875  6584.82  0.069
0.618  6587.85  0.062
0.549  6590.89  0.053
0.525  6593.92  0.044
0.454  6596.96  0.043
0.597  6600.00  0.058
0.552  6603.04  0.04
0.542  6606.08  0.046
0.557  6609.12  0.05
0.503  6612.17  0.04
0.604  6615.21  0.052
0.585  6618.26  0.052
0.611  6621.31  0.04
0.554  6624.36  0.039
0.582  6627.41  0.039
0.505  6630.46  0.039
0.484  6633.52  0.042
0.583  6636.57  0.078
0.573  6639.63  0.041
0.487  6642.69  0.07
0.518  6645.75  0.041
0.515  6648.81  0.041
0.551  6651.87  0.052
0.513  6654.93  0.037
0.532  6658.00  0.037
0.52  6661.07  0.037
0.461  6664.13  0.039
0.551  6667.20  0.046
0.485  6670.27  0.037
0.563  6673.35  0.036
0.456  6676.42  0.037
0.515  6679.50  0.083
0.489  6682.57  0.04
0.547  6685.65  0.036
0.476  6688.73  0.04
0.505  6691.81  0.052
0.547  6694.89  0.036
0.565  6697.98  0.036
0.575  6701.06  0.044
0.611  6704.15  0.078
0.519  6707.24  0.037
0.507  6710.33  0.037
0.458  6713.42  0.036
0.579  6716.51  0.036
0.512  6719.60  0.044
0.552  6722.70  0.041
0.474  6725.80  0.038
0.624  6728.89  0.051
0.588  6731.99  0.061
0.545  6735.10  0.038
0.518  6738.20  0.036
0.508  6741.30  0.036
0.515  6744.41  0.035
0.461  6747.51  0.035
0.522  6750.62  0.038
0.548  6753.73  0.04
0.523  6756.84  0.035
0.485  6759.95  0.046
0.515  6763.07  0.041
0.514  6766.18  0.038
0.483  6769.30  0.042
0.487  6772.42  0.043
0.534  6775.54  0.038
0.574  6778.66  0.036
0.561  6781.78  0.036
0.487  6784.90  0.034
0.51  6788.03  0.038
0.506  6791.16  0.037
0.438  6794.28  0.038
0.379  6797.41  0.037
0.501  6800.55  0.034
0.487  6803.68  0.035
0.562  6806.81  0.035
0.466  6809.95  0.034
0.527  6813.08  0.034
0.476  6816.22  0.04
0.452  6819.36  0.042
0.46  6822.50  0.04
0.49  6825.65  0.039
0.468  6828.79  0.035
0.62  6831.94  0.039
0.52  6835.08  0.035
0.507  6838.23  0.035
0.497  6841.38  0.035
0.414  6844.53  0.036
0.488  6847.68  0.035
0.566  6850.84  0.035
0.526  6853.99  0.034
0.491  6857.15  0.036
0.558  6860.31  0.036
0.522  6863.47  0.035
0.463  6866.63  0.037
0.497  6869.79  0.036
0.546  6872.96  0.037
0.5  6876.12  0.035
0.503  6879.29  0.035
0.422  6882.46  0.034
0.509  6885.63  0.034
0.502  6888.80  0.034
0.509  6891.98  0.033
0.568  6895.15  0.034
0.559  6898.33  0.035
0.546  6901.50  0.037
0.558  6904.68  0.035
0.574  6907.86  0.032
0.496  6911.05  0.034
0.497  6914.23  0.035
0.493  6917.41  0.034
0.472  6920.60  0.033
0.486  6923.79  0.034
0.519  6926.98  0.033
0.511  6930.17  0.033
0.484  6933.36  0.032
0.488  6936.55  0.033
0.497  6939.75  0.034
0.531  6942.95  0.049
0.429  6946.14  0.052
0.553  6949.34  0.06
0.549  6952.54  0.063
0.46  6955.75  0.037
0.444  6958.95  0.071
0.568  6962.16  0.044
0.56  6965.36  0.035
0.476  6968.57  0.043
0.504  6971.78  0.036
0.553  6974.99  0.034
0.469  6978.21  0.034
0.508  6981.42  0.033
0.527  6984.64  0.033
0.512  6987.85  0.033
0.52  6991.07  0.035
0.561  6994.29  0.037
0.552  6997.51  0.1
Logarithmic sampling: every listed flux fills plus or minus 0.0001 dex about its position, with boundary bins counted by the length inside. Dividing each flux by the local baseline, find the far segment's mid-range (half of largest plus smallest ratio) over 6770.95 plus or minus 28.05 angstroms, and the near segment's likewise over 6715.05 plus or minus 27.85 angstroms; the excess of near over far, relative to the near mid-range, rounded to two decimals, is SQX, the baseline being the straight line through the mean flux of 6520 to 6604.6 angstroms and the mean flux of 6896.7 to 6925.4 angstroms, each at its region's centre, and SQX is 0.10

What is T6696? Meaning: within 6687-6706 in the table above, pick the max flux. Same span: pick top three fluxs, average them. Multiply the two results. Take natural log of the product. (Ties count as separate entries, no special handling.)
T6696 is -1.03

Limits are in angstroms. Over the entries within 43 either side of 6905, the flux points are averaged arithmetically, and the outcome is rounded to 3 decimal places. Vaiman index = 0.507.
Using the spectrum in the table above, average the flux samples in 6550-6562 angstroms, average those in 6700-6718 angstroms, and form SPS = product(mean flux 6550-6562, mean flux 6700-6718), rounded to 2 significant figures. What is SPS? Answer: 0.29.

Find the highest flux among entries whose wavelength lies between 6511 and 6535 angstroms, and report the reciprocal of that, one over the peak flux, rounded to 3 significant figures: 1.69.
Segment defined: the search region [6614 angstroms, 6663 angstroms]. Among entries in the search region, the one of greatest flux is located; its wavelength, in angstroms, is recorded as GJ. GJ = 6621.31 angstroms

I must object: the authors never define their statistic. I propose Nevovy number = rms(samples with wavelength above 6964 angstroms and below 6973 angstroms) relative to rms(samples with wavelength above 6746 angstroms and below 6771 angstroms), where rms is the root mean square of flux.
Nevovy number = 1.01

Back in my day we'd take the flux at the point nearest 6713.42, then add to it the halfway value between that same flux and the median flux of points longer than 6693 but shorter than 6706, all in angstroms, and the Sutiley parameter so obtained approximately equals 0.97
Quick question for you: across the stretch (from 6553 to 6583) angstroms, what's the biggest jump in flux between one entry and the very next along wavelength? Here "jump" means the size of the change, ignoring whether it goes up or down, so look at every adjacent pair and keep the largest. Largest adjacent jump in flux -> 0.430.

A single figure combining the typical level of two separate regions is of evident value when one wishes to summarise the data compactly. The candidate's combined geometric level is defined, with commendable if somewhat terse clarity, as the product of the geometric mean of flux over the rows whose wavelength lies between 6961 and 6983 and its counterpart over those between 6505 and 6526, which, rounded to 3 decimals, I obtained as 0.286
